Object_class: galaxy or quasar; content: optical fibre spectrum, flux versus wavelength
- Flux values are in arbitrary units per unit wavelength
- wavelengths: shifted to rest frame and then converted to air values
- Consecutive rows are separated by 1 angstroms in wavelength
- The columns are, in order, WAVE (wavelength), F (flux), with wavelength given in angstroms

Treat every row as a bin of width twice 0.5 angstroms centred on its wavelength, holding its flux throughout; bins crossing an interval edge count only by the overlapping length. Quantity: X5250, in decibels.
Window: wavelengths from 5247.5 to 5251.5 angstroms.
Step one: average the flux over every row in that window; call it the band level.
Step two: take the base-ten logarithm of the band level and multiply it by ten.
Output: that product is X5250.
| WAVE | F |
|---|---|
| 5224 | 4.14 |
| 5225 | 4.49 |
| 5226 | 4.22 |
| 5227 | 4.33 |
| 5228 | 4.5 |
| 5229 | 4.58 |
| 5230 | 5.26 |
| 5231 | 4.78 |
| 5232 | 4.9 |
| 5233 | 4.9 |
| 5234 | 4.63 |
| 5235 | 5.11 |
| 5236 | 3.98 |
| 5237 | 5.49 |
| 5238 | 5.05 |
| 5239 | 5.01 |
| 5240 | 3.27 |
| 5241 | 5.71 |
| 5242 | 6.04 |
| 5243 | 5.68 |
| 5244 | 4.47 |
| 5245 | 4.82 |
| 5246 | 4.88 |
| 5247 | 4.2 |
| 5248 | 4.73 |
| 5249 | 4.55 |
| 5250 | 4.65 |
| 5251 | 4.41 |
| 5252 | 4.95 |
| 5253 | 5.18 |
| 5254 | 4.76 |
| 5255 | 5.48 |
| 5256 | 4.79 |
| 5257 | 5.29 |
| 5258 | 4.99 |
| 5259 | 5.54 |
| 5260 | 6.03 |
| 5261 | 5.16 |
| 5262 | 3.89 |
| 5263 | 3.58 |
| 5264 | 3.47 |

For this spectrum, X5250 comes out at 6.6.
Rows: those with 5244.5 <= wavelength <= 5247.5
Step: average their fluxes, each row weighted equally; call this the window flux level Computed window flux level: 4.6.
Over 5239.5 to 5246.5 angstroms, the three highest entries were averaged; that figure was 5.8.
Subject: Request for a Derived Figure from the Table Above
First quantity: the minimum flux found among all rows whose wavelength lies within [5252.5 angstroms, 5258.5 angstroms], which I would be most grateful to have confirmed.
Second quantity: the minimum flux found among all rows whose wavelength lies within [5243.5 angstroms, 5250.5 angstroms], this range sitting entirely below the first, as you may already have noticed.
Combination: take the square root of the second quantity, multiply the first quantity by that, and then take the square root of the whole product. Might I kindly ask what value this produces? 3.12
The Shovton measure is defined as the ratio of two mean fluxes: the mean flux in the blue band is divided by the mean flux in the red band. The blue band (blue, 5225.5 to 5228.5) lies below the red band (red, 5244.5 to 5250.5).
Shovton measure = 0.938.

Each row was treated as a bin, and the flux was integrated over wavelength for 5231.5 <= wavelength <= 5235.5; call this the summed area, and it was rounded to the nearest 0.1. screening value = 19.5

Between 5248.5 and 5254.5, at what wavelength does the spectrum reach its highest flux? 5253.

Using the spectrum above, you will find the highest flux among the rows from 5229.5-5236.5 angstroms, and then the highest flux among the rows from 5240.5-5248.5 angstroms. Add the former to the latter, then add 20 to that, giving 31.3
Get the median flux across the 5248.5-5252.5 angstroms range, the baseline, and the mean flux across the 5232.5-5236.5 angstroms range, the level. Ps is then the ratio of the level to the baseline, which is 1.01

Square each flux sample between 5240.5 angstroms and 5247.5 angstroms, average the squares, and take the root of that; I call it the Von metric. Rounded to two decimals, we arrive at 5.15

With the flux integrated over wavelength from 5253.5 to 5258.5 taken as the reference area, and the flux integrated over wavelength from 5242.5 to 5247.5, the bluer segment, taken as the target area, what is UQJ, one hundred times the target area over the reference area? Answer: 95.0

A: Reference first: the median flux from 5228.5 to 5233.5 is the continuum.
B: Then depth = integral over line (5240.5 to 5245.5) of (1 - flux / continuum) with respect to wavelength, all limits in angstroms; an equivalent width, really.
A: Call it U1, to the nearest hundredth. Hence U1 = -0.45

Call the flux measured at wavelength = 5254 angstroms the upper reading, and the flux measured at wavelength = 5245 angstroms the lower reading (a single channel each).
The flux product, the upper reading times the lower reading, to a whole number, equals 23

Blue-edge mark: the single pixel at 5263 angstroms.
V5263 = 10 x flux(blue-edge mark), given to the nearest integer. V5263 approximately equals 36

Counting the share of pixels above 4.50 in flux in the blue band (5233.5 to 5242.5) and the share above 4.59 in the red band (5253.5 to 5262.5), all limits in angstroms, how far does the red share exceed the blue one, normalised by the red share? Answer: 0.1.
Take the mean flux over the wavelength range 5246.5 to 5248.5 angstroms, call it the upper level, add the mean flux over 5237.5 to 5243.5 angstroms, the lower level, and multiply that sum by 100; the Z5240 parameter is 959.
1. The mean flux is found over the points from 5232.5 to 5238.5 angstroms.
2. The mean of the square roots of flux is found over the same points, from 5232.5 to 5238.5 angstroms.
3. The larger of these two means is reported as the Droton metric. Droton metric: 4.9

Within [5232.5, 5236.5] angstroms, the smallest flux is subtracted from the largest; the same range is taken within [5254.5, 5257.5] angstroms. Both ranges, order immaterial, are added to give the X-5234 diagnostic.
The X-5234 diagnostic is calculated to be 1.8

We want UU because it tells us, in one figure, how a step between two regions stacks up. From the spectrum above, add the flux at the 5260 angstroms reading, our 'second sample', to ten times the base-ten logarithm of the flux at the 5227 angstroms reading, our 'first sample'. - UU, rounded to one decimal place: 12.4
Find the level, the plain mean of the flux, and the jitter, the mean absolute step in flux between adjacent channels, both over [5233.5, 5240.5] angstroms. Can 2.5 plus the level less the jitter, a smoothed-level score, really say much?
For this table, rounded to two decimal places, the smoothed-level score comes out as 6.26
